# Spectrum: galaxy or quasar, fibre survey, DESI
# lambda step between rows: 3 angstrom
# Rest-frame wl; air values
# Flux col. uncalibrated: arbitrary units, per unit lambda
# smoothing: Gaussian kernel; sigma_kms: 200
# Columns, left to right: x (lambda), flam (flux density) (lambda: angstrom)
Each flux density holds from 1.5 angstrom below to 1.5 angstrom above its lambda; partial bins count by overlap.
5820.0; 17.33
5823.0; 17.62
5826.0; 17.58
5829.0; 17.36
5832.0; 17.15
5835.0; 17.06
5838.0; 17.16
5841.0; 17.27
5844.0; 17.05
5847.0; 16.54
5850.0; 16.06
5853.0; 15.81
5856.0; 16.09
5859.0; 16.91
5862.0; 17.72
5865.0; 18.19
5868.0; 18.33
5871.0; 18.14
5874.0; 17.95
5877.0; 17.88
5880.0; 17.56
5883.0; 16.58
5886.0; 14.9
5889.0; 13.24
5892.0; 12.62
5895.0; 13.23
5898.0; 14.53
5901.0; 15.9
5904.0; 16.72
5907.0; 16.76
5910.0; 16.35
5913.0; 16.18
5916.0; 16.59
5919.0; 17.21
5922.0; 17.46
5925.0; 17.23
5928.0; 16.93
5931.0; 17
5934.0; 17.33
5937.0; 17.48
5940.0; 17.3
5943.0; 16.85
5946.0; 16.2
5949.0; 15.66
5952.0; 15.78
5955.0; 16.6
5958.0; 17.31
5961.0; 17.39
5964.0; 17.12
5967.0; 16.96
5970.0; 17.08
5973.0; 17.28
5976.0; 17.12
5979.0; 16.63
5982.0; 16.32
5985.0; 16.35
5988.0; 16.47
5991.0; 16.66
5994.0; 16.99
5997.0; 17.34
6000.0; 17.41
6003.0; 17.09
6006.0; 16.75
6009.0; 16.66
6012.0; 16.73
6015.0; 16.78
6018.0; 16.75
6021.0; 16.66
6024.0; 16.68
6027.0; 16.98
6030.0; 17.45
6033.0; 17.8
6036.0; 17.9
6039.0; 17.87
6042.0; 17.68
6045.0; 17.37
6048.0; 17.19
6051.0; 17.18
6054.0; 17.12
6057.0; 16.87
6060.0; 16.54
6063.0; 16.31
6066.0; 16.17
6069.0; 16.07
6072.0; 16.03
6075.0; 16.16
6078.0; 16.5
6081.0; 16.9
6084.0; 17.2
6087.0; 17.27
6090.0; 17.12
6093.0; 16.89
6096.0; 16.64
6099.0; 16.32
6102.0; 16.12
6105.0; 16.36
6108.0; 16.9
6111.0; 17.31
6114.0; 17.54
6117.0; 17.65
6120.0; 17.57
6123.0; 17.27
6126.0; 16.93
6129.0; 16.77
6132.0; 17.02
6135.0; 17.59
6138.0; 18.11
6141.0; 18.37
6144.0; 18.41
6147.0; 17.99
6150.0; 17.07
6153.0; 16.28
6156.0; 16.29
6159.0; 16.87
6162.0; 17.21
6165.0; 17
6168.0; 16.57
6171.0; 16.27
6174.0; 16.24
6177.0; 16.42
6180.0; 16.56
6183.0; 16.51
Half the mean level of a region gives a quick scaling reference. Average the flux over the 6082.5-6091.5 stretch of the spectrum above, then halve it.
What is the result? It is 8.60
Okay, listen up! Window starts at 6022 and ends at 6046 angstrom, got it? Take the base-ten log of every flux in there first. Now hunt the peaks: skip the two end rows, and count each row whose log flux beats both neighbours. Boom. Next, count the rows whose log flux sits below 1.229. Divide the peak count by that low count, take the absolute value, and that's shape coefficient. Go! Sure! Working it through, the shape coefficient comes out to 1.00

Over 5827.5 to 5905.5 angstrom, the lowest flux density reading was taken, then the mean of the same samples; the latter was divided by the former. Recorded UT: 1.30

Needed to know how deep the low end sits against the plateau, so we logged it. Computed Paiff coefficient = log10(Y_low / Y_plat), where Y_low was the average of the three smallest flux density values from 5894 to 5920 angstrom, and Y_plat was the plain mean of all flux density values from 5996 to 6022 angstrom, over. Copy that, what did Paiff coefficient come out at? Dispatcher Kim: -0.065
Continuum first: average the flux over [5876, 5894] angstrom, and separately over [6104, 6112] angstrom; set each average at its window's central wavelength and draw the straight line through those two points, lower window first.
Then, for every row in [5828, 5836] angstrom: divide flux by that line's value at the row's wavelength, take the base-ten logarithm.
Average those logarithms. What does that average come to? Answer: 0.06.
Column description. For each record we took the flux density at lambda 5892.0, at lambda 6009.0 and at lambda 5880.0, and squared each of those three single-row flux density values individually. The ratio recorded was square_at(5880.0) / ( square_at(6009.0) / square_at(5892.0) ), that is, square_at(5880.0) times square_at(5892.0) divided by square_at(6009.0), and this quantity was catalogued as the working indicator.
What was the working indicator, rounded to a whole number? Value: 177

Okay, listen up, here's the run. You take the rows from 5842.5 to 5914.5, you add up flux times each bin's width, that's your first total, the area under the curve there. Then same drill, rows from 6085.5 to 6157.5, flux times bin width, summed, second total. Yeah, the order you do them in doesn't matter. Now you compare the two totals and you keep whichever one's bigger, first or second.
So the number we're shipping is 1235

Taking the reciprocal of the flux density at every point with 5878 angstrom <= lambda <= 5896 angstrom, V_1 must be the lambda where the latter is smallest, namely 5880.0 angstrom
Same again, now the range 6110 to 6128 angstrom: 6117.0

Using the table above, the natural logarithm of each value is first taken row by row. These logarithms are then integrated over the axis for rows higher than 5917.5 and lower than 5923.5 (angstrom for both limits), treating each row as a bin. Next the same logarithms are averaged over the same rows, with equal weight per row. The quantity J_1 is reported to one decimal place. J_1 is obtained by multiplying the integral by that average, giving 48.8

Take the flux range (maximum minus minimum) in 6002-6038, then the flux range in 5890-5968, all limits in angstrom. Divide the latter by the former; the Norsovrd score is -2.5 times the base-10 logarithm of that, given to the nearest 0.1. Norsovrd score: -1.5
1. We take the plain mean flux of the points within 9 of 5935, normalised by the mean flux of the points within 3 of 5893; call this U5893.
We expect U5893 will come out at 1.33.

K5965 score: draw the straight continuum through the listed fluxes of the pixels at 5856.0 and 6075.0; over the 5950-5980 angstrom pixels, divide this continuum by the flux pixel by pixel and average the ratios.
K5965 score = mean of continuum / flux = 0.95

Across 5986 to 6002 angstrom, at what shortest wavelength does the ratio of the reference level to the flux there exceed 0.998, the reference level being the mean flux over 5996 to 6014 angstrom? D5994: 5988.0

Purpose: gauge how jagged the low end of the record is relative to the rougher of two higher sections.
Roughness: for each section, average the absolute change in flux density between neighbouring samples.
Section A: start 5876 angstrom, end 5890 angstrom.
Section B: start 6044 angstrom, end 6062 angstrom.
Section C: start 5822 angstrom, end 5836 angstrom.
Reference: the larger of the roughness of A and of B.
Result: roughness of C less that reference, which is -1.0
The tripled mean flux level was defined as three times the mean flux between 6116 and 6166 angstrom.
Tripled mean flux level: 51.95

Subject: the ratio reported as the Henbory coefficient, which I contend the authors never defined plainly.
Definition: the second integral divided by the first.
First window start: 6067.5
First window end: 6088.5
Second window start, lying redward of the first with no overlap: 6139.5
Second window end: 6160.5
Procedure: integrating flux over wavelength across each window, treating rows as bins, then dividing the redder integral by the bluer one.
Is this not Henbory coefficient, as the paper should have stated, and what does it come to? 1.044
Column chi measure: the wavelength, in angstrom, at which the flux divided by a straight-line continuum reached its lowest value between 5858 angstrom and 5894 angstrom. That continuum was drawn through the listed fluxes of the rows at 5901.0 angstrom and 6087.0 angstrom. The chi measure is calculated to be 5892.0 angstrom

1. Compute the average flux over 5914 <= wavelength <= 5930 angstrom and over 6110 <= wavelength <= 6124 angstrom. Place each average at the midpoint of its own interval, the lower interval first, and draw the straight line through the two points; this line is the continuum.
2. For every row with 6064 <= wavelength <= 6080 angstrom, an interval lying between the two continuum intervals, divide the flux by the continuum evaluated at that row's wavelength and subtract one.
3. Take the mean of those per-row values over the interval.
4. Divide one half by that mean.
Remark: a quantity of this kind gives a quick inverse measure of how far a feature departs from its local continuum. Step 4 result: -7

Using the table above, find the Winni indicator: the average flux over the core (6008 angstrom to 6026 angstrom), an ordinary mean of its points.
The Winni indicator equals 16.7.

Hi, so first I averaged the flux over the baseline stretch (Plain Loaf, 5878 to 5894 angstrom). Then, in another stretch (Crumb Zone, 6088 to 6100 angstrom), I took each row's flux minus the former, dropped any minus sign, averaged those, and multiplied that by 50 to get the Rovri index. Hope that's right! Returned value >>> 88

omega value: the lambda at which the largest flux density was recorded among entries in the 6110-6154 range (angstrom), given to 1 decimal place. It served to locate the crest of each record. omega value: 6144.0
